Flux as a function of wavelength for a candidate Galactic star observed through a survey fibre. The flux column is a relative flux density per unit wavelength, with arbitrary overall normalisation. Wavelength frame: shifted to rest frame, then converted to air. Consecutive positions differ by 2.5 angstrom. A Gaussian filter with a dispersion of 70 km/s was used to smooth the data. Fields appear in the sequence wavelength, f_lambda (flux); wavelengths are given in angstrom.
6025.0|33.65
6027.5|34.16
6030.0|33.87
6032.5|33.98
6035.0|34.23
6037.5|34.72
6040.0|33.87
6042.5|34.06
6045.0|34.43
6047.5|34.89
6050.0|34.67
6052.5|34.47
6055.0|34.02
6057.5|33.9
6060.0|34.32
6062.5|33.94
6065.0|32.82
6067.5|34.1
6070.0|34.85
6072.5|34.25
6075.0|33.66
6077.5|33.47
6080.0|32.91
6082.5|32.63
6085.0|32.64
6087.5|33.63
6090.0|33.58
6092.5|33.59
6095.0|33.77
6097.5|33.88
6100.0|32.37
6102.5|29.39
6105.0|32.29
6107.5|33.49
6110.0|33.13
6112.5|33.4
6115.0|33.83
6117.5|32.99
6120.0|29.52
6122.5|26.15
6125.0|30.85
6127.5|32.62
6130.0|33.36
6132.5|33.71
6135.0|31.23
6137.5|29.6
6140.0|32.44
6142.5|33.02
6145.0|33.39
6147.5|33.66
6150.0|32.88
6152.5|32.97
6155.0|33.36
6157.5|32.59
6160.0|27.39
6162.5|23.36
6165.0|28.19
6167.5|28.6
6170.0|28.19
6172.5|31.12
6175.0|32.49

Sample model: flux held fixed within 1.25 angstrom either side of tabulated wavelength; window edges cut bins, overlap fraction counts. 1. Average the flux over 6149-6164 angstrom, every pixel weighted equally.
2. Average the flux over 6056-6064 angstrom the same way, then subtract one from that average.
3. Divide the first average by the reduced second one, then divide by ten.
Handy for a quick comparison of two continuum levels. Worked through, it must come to 0.092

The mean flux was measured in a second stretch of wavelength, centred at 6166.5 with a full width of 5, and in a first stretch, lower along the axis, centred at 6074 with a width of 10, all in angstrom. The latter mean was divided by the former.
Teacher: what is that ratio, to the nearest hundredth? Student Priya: 1.20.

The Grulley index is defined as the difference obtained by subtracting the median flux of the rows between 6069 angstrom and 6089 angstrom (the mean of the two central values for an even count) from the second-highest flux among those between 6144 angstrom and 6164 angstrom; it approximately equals -0.16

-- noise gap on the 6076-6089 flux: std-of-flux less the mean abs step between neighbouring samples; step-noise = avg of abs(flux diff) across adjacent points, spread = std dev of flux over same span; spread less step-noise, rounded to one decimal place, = 0.0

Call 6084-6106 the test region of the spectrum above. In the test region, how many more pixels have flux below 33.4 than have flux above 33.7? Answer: 2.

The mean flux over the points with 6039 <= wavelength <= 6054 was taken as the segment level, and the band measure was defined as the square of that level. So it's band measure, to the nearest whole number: 1183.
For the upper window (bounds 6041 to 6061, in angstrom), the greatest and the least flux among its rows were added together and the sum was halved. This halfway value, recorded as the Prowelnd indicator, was 34.4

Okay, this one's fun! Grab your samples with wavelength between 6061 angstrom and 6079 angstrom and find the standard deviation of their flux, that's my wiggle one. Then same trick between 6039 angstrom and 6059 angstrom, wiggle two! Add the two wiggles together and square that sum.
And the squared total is 1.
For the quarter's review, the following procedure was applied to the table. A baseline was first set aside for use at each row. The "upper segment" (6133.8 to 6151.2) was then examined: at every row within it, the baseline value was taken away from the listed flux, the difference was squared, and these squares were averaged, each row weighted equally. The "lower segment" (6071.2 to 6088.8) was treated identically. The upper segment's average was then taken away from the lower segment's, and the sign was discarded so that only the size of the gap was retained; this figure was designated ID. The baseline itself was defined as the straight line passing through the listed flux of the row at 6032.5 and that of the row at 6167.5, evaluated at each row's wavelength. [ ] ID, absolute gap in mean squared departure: 7.9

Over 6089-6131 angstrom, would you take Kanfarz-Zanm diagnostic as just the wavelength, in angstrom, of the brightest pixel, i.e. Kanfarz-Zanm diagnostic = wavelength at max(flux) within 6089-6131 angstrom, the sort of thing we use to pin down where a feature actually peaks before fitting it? 6097.5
